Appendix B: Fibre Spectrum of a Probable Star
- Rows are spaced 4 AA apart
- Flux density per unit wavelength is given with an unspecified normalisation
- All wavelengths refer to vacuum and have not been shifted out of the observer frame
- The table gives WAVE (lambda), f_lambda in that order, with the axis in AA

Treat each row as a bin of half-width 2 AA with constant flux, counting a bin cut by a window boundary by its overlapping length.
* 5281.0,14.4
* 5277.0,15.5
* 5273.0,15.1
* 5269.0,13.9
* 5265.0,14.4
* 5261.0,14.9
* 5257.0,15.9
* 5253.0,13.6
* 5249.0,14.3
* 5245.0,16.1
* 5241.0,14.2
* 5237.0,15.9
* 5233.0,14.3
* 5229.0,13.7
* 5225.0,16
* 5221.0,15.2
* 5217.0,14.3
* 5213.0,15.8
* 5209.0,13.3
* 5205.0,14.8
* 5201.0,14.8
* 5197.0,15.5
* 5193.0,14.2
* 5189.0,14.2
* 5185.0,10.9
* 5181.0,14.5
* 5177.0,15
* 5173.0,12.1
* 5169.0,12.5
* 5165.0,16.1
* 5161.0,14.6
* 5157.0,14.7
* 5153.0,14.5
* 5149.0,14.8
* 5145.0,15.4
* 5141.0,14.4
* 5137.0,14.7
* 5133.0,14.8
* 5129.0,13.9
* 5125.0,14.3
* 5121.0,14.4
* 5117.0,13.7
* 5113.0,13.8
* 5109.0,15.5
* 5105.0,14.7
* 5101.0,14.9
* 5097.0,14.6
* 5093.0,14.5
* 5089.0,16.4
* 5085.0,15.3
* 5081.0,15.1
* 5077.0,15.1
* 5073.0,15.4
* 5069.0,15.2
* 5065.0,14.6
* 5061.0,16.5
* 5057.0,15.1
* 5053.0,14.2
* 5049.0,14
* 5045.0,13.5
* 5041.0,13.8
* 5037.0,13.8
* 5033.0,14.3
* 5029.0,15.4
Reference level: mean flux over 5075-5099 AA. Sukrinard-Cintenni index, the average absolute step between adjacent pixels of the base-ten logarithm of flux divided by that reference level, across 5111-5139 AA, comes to 0.0117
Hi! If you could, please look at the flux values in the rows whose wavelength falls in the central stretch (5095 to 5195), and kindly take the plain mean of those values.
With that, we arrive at 14.3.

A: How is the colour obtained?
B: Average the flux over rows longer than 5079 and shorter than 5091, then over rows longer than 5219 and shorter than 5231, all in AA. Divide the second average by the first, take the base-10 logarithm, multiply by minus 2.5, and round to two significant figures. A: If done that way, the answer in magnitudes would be 0.045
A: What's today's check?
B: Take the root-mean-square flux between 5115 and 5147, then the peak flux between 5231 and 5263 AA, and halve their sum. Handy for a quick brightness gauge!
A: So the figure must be 15.3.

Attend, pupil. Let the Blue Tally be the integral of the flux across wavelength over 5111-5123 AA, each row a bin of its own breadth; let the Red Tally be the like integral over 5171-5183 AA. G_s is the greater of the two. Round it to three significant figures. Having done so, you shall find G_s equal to 168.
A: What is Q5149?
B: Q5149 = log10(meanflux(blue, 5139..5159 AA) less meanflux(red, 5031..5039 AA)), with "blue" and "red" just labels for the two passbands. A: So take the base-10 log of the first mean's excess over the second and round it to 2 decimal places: -0.15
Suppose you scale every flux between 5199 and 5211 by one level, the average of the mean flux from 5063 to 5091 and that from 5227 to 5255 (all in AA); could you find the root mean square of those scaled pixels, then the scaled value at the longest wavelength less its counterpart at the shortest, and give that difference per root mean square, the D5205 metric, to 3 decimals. -0.105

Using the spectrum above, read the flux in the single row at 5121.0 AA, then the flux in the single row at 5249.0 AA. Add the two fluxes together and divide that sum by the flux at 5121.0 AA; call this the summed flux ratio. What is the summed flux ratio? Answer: 1.99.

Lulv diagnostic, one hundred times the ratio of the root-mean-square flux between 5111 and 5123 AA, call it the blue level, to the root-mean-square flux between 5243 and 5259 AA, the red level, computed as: 93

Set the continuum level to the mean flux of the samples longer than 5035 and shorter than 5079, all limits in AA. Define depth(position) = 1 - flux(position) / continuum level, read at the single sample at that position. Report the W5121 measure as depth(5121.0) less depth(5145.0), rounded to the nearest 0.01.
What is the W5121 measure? 0.07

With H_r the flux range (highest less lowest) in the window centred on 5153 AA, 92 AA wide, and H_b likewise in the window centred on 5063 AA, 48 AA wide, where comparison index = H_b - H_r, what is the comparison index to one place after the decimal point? -2.2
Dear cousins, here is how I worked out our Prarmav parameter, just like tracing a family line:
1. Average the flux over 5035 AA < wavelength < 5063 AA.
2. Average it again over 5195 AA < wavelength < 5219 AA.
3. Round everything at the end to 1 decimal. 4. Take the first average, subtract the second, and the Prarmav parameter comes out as -0.3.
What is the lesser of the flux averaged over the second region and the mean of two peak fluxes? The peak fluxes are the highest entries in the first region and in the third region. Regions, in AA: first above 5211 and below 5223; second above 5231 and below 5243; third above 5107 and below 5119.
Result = 14.80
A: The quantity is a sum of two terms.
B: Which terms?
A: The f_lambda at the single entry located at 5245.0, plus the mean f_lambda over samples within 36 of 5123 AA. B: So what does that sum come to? 30.8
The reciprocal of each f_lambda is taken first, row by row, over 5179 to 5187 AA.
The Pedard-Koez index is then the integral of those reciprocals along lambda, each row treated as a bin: 0.643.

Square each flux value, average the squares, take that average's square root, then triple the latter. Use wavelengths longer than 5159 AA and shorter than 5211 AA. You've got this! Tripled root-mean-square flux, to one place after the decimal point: 42.3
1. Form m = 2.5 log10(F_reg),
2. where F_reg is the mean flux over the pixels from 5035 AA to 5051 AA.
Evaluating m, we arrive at 2.85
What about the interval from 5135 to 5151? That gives 2.93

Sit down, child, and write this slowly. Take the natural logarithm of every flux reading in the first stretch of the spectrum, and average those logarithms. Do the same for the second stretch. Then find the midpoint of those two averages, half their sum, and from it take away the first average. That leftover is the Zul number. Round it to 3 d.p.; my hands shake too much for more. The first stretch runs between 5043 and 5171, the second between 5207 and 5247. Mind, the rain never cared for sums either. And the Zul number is 0.005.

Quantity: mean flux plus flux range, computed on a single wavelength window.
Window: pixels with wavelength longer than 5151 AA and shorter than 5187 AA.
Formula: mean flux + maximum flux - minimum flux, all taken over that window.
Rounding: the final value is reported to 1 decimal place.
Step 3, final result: 19.1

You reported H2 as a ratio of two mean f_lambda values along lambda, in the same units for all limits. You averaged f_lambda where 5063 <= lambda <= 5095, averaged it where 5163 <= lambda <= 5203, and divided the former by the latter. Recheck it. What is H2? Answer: 1.09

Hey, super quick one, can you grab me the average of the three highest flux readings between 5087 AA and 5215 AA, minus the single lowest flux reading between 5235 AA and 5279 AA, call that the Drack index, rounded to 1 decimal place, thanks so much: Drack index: 2.5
